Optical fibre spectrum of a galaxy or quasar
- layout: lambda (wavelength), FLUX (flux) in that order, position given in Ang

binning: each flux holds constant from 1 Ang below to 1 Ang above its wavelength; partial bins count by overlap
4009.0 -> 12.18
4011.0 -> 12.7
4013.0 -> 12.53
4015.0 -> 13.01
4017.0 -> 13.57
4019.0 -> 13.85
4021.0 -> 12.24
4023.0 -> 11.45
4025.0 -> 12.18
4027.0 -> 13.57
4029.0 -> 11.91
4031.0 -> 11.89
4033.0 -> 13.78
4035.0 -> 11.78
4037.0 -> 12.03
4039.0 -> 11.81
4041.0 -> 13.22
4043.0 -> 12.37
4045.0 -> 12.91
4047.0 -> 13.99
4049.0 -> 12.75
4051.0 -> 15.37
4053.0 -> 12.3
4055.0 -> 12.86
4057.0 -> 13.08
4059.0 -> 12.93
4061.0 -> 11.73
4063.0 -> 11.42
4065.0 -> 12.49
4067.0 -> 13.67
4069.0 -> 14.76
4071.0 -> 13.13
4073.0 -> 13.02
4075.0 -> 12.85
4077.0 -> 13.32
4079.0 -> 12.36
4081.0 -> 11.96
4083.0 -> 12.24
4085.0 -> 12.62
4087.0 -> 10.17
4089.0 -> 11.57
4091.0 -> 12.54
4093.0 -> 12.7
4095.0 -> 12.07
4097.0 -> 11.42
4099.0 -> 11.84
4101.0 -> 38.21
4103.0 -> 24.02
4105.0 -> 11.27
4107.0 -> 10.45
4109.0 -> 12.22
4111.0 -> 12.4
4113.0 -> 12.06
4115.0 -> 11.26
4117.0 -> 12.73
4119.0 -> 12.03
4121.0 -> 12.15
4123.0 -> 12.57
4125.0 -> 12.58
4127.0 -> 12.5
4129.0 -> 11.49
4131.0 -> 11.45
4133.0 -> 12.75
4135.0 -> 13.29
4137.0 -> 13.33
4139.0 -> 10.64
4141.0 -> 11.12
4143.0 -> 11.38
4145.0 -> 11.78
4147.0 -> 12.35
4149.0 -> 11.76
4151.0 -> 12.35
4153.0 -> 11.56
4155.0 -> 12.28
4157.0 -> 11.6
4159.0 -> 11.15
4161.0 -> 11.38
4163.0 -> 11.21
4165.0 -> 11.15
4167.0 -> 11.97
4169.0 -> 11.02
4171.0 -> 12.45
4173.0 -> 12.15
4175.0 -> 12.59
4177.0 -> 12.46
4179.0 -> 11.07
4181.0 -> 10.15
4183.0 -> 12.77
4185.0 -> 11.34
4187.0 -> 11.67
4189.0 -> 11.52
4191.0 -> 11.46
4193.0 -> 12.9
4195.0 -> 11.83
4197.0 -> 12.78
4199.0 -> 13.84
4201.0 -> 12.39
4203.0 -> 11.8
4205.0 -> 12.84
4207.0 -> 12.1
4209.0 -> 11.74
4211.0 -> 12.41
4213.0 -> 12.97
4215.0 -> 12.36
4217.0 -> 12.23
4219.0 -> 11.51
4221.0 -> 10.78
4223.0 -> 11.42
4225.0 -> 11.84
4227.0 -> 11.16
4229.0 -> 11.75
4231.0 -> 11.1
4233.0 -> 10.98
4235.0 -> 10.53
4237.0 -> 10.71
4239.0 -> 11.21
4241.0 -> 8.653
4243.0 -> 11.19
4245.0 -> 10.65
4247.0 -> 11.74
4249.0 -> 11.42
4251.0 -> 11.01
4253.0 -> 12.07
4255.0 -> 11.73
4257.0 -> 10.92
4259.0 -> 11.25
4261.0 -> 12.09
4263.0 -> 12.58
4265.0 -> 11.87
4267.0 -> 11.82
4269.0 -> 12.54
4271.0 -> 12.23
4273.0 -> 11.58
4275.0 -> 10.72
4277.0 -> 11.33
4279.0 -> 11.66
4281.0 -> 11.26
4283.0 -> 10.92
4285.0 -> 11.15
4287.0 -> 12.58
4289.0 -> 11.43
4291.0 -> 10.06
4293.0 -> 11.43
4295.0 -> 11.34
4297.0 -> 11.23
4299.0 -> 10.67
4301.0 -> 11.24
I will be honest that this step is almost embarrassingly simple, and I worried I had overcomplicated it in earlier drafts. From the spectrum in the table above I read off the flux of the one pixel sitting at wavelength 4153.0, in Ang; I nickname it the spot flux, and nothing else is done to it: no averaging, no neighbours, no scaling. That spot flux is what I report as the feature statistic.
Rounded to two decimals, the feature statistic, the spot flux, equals 11.56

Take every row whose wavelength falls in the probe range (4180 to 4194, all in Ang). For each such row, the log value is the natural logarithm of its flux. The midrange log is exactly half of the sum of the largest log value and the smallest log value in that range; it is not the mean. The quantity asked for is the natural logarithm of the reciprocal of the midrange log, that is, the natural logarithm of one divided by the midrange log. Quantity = -0.891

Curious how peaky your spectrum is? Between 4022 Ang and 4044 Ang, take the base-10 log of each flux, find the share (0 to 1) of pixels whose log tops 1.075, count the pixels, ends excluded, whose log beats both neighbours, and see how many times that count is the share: 5.5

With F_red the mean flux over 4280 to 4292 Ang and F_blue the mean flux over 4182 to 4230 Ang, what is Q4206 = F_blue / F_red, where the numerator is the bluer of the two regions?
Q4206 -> 1.07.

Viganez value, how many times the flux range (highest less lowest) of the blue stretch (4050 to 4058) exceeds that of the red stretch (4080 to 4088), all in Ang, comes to 1.25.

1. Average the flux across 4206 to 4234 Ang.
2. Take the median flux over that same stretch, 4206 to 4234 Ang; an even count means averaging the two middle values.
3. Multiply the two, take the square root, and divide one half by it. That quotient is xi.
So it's 0.0426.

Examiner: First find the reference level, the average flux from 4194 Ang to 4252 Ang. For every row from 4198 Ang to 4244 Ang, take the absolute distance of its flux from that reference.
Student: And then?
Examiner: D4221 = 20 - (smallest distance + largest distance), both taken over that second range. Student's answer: 16.9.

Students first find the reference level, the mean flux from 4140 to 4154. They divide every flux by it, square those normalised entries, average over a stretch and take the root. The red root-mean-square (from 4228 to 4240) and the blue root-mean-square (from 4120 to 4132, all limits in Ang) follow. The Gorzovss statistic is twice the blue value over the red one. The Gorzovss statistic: 2.20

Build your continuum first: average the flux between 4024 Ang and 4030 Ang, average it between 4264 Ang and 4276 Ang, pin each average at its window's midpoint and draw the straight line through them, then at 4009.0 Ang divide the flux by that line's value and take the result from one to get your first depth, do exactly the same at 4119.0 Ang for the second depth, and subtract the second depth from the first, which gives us 0.01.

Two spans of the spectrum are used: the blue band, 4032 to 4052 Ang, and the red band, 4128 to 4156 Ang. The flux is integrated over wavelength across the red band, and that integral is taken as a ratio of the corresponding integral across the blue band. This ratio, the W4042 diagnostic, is 1.3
